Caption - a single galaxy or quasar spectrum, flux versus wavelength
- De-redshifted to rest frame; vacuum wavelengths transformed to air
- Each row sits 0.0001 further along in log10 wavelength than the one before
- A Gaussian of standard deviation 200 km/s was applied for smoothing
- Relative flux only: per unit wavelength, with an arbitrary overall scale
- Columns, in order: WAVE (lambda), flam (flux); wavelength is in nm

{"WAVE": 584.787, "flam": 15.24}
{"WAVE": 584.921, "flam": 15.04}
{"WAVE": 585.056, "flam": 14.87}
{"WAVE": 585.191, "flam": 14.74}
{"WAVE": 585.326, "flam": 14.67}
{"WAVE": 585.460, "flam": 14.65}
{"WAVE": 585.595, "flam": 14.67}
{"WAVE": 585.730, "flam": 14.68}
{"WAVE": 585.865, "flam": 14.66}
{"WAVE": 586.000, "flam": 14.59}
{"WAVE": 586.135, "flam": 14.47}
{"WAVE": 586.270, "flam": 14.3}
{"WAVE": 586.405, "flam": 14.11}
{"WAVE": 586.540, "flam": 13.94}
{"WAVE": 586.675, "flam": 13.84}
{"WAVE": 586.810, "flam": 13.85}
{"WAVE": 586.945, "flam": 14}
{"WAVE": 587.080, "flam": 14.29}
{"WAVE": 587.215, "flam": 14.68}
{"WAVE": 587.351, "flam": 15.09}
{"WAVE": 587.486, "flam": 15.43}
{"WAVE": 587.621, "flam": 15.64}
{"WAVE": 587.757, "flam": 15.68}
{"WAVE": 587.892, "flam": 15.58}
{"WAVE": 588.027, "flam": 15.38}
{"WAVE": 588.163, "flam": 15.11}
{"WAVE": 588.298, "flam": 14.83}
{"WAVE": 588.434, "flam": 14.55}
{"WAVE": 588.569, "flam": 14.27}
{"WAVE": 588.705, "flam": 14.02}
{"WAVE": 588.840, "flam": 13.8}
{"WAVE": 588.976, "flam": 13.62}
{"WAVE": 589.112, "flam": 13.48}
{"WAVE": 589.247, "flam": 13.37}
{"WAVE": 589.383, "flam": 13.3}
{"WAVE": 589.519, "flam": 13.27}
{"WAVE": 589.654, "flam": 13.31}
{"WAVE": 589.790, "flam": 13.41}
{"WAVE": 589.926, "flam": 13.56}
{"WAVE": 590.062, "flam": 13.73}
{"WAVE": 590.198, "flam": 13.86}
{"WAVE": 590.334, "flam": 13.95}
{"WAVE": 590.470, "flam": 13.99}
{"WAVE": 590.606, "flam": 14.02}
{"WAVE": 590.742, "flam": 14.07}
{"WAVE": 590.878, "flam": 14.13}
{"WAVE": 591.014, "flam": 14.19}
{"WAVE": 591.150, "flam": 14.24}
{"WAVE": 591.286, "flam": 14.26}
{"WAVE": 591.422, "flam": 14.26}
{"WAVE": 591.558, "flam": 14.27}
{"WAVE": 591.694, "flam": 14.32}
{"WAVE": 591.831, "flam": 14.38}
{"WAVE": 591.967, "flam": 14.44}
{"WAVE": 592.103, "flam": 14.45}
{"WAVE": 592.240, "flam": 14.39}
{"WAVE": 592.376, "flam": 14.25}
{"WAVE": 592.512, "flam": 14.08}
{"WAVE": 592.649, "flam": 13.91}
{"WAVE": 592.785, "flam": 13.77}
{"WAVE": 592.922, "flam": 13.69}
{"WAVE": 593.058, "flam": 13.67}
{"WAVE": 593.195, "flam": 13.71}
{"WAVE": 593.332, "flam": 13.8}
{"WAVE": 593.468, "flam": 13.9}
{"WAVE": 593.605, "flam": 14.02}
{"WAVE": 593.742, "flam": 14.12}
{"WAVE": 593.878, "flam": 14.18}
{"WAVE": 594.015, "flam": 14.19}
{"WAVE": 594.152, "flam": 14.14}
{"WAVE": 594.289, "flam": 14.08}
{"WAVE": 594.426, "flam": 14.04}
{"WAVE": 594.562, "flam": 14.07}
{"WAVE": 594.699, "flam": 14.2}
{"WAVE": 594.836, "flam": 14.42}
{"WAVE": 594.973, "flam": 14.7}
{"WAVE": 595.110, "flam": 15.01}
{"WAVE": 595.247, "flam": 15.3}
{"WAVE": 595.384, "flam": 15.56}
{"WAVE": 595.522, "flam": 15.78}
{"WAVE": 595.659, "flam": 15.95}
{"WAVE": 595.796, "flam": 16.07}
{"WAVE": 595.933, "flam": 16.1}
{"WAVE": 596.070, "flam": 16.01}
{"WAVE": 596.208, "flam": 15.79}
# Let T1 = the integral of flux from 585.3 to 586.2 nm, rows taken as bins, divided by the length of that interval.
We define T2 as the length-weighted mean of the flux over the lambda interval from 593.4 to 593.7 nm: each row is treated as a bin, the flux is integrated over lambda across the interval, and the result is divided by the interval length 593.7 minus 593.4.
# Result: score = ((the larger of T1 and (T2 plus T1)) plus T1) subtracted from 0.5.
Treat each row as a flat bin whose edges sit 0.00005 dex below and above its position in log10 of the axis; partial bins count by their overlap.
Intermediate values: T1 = 14.6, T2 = 14.0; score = -42.7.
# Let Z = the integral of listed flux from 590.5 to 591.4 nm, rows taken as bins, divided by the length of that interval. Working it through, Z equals 14.2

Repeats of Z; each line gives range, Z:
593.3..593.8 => 14.0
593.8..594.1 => 14.2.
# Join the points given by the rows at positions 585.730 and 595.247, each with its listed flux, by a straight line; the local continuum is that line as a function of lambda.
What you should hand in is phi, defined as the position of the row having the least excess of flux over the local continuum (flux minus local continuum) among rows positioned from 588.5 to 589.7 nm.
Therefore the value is 589.519 nm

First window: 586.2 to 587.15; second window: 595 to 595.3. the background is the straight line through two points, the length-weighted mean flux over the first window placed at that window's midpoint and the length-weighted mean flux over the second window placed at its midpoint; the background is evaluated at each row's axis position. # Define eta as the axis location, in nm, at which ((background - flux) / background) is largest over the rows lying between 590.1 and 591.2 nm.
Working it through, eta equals 590.198 nm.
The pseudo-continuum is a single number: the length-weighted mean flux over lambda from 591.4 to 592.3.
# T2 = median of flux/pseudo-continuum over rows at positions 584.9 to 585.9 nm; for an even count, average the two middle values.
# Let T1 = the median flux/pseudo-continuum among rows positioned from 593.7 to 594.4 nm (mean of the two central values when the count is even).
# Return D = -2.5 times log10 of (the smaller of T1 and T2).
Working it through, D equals 0.017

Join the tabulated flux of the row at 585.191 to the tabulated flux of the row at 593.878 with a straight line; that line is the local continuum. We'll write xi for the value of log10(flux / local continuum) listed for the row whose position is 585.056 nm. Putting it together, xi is 0.004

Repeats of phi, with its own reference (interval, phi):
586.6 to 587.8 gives 586.675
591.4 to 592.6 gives 592.512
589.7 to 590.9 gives 589.790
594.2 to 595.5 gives 594.426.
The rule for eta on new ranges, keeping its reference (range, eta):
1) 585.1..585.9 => 585.865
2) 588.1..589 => 588.976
